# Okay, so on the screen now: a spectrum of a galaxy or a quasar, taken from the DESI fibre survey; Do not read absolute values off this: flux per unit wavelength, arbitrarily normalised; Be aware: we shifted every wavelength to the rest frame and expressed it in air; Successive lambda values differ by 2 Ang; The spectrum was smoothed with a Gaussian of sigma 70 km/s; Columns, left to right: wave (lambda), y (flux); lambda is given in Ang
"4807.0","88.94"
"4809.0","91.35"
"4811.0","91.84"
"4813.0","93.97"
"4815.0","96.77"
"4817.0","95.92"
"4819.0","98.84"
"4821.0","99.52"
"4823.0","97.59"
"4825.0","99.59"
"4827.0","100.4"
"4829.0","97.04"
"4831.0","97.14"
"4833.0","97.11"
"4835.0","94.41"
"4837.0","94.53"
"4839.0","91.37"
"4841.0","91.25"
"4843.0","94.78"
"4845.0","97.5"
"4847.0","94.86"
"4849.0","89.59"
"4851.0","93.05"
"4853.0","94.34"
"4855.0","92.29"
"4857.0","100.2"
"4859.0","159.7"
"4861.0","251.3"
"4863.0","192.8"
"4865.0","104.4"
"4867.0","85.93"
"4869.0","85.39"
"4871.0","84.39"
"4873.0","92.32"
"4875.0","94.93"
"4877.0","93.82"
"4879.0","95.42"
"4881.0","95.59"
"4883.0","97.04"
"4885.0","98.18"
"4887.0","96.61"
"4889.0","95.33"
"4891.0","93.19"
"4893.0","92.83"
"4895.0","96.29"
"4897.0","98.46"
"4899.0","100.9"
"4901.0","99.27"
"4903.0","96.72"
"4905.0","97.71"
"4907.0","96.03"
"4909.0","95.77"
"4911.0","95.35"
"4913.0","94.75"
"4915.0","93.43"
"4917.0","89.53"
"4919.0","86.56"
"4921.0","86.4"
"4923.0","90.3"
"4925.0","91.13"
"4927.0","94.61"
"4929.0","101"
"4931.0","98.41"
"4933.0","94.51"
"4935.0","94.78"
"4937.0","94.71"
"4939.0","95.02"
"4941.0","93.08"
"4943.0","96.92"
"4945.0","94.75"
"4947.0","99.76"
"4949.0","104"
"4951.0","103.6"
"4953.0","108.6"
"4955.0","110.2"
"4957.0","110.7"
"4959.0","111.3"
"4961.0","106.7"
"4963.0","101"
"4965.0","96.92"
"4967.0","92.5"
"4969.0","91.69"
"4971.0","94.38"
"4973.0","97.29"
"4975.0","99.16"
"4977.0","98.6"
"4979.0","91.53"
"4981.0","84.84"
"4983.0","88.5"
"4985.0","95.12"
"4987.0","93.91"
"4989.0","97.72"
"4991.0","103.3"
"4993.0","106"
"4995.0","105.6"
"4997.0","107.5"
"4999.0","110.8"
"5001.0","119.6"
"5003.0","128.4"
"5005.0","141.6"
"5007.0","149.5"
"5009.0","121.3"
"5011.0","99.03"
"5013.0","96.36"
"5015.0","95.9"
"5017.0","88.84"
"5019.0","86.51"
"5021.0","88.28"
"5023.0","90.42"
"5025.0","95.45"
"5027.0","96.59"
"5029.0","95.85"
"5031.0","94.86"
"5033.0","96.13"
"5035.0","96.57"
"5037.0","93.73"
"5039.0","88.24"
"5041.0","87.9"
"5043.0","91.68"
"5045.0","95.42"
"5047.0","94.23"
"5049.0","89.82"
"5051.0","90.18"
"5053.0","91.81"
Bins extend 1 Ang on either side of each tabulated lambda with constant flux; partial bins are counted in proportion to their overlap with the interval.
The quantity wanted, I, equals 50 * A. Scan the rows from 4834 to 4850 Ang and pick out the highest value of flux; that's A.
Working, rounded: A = 97.5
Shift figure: 4875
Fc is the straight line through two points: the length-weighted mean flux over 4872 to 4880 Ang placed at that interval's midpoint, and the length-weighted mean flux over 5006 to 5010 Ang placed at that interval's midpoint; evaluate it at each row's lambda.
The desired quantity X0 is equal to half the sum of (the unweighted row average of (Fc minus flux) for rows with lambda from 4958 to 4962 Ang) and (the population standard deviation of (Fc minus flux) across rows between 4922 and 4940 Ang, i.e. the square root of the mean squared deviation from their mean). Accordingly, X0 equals 7.2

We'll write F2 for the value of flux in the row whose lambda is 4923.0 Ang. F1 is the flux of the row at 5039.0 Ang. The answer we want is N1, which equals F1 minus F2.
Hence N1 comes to -2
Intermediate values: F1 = 88.24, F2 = 90.3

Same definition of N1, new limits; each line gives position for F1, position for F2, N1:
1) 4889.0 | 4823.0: -2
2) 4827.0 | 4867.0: 14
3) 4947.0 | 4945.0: 5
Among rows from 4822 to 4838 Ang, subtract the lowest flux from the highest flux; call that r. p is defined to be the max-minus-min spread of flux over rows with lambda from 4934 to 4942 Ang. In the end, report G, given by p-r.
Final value -4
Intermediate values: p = 1.9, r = 6.0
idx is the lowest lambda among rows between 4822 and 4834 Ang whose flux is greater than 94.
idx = 4823.0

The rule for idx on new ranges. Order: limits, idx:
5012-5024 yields 5013.0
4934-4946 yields 4935.0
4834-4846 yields 4835.0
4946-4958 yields 4947.0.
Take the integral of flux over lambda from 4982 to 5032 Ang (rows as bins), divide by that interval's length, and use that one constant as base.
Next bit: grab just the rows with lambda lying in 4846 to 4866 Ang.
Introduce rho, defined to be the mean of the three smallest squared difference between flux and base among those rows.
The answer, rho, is 32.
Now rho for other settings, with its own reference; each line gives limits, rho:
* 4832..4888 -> 15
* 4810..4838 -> 16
